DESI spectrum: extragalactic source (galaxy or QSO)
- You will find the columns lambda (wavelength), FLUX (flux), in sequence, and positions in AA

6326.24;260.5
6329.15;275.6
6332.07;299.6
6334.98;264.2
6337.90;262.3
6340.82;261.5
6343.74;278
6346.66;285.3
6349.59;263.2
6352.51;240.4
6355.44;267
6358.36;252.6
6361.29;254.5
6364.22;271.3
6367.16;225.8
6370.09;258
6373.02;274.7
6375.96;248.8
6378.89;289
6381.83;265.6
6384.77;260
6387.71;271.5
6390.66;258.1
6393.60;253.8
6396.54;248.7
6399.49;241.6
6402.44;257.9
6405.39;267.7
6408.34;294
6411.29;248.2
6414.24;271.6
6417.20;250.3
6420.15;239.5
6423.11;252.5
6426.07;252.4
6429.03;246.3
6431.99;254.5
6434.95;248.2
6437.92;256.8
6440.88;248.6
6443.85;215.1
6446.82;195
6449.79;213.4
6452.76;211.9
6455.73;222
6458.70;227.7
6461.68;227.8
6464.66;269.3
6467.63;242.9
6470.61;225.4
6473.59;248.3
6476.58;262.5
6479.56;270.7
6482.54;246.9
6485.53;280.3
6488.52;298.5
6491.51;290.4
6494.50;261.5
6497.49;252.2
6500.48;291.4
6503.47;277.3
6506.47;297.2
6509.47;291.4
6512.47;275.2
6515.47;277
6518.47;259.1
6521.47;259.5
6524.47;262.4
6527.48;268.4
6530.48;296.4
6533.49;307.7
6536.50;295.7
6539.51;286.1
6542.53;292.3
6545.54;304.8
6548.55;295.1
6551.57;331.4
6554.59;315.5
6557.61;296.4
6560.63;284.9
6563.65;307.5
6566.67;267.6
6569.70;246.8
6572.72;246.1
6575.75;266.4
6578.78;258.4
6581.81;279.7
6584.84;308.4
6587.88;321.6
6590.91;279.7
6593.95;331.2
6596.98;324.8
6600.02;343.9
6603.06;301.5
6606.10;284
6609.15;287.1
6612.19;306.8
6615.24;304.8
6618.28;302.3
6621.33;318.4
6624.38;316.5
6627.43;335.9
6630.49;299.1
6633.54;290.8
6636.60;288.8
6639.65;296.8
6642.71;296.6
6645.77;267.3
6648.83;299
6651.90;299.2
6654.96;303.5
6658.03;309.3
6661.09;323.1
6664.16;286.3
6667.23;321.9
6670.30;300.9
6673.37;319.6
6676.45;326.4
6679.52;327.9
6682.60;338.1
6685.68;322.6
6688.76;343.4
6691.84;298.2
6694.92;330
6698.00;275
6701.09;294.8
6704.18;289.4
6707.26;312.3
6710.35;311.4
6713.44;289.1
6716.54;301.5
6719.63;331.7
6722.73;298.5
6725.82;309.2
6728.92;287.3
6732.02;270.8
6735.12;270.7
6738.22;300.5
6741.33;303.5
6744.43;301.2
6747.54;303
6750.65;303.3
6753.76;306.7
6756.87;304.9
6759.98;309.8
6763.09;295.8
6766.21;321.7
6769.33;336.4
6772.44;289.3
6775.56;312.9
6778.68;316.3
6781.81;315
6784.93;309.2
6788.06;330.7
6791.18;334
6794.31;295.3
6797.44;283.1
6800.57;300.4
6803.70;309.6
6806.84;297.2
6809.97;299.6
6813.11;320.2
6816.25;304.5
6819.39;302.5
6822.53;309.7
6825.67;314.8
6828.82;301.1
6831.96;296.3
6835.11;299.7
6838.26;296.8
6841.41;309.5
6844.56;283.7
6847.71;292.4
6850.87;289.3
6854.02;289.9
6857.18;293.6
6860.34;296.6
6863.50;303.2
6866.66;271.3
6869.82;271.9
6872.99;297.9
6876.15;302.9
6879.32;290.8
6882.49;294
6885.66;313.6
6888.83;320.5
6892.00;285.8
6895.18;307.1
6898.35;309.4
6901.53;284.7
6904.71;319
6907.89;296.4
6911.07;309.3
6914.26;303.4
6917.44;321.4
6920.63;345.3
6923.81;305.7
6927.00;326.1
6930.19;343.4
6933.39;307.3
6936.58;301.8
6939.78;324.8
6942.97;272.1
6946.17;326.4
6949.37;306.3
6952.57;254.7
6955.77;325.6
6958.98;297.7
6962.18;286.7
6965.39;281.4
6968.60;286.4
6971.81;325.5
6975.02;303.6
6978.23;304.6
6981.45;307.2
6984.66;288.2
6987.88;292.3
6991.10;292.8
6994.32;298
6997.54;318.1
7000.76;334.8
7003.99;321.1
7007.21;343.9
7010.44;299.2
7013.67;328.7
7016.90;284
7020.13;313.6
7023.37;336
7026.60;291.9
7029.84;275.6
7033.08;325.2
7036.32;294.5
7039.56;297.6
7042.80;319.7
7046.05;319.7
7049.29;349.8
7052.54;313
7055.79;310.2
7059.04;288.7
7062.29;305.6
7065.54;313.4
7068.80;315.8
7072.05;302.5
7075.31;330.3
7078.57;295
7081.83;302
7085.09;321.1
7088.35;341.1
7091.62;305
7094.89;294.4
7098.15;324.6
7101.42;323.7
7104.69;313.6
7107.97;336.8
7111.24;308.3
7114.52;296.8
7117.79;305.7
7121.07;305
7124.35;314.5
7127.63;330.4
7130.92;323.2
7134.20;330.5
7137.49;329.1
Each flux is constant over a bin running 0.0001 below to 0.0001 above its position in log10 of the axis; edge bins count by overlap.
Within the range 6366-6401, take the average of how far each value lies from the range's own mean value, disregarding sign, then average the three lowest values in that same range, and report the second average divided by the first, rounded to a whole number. 20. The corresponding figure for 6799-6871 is 32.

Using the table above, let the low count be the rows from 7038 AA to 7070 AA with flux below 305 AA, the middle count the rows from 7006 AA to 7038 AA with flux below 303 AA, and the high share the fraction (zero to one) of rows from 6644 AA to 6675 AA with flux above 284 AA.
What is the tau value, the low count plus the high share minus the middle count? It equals -2.1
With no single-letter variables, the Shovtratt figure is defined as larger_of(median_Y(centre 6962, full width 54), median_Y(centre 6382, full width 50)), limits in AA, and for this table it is 302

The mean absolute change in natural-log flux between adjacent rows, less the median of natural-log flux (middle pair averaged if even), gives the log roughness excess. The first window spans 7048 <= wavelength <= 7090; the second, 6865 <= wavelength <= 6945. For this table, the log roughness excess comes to -5.67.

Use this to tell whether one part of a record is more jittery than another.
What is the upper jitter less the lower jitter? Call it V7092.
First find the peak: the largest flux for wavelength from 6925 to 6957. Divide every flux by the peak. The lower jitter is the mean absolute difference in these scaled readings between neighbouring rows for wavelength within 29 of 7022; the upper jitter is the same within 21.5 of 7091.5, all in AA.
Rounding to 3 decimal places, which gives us -0.015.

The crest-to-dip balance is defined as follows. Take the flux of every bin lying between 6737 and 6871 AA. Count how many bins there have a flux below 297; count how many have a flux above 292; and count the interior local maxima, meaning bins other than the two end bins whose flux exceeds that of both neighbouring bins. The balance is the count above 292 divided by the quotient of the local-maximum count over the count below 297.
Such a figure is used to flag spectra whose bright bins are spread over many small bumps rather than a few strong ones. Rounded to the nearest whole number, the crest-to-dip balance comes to 39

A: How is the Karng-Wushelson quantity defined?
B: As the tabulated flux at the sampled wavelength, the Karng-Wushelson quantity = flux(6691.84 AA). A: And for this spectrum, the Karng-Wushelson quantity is 298.2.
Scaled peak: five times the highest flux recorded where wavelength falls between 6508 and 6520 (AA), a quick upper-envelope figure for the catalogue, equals 1457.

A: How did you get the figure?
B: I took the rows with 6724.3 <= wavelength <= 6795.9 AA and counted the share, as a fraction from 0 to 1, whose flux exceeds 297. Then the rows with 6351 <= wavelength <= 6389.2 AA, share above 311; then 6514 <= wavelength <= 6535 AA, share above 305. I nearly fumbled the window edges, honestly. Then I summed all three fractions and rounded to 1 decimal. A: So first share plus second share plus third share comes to 0.9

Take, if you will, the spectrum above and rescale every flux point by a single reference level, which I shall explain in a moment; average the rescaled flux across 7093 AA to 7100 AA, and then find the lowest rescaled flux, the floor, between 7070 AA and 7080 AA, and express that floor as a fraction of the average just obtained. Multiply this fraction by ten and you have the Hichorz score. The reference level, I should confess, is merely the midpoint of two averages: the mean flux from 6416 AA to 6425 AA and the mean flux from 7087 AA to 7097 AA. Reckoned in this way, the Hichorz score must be 9.5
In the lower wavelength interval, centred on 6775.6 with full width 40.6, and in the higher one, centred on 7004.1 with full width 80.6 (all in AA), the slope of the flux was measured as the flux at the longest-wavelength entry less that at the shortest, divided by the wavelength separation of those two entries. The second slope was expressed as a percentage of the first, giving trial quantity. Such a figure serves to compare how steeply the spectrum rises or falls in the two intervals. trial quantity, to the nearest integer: -193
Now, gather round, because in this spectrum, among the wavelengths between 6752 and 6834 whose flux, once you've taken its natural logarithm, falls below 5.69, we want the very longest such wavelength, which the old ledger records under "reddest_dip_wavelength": 6797.44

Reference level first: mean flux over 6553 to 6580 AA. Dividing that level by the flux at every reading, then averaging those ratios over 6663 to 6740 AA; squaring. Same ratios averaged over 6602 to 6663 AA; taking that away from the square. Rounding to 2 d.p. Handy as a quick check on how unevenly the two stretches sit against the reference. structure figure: -0.10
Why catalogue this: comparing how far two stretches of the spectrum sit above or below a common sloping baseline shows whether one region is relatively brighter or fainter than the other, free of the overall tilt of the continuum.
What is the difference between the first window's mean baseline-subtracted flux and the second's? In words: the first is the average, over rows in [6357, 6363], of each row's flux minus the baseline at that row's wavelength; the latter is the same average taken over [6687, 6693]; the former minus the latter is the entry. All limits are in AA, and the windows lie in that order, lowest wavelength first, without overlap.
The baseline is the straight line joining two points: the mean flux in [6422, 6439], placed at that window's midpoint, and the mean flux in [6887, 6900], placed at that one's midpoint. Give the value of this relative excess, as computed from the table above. -29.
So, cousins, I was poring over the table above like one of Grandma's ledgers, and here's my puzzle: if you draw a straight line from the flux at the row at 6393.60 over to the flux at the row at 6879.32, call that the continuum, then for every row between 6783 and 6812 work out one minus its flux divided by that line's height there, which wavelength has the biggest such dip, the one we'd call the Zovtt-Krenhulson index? 6797.44 AA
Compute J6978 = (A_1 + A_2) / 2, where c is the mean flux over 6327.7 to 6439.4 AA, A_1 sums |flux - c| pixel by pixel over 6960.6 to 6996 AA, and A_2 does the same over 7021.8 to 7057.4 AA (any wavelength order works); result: 481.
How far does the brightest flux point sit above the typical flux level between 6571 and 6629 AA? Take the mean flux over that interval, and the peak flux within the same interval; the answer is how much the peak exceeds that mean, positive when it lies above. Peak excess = 43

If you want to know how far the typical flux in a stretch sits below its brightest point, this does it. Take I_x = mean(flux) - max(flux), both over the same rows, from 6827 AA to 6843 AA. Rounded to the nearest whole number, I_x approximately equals -9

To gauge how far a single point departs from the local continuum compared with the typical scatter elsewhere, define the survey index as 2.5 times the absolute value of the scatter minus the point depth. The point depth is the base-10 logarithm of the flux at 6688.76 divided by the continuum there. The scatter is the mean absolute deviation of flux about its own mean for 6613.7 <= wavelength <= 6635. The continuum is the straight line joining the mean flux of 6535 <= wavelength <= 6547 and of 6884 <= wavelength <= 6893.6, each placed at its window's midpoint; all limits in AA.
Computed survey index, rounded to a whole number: 30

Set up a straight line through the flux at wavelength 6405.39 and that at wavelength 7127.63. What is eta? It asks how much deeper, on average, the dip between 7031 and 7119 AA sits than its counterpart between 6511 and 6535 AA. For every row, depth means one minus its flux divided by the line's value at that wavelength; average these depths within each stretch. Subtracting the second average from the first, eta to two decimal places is 0.03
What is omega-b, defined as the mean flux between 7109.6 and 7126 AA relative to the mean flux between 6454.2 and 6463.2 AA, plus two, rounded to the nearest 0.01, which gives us 3.36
